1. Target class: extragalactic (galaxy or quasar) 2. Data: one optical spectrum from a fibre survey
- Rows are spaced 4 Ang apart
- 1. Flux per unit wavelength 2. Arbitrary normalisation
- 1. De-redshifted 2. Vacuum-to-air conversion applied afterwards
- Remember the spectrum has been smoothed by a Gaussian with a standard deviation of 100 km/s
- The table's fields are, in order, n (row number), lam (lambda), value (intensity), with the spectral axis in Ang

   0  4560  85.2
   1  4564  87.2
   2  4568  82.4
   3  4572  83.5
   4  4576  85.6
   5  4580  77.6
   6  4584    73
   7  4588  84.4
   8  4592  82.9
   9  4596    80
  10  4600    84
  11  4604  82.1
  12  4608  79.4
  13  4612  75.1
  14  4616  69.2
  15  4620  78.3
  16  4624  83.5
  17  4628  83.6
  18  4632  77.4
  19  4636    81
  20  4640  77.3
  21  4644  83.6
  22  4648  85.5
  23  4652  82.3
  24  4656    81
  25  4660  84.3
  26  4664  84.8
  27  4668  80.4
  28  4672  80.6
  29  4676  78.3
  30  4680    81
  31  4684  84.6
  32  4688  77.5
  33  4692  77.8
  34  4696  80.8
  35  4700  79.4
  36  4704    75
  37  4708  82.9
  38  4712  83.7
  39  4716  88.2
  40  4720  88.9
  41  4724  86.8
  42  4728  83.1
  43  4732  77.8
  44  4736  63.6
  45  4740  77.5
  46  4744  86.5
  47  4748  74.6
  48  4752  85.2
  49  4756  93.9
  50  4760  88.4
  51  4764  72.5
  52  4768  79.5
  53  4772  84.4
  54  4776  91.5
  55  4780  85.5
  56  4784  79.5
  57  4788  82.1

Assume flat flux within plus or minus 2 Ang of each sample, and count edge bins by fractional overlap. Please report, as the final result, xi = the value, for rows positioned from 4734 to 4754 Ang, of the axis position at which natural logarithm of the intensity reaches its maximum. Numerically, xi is 4744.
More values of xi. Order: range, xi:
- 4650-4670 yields 4664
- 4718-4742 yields 4720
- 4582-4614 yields 4588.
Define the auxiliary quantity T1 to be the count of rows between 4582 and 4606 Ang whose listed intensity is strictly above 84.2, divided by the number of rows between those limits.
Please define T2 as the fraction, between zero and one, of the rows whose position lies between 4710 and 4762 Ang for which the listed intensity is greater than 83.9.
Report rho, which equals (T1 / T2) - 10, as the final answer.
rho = -9.7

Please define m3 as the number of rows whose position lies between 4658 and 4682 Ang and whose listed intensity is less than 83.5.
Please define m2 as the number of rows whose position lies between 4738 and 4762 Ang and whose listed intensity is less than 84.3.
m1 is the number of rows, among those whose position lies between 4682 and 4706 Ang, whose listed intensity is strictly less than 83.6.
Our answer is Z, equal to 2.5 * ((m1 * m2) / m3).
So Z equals 6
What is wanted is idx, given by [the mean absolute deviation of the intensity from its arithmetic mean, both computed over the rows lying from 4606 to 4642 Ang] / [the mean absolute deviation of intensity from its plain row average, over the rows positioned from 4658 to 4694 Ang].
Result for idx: 1.3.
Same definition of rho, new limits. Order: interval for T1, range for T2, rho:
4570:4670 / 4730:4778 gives -9.6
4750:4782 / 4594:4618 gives -5.5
